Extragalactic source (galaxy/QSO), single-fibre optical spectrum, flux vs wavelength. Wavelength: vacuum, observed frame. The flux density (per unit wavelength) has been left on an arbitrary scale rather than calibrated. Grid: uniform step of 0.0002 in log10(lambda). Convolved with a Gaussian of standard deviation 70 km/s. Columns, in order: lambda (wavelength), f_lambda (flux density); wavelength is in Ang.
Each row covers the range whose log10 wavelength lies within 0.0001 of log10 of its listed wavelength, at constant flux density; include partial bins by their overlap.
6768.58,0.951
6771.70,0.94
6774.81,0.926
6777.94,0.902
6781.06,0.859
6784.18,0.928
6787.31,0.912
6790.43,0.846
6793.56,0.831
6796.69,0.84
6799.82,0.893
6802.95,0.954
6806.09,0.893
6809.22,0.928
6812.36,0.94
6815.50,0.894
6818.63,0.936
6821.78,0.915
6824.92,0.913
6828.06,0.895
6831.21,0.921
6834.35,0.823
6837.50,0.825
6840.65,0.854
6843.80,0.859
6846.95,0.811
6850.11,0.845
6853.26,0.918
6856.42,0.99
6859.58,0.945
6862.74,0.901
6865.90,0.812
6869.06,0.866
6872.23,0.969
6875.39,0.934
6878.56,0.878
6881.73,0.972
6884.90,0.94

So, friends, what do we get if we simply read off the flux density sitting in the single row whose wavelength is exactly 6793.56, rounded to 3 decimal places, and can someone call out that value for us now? 0.831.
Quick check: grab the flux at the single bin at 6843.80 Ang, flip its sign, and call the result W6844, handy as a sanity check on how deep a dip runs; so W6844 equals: -0.86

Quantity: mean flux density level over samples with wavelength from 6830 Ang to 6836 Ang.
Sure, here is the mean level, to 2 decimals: 0.87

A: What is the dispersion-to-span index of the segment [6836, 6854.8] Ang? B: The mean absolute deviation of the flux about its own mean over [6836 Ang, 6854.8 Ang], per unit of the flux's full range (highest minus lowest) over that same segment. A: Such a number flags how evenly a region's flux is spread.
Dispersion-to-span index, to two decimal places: 0.23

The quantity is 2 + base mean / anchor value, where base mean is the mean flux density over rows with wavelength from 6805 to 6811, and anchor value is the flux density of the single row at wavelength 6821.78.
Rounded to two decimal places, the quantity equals 3.00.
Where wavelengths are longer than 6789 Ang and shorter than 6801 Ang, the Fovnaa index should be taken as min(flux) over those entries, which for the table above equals 0.831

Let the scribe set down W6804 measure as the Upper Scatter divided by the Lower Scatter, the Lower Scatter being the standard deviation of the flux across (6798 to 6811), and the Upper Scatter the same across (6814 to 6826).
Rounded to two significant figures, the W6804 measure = 0.58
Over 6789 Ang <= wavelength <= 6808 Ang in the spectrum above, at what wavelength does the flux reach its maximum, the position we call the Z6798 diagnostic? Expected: 6802.95 Ang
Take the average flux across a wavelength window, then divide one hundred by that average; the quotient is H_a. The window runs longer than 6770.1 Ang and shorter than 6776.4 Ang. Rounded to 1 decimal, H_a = 107.2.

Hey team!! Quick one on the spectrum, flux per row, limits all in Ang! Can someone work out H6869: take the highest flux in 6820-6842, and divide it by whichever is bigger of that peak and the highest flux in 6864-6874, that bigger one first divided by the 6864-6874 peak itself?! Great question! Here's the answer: 0.921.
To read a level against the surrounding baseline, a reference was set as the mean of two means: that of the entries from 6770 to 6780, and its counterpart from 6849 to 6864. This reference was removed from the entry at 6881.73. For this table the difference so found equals 0.051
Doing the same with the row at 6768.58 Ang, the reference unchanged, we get 0.030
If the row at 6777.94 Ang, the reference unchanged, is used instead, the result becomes -0.019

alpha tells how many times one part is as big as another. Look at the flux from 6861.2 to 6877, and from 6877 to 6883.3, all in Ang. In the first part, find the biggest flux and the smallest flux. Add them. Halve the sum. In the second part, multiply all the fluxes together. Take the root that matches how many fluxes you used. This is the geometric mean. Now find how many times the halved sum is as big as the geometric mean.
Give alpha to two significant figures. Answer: 0.96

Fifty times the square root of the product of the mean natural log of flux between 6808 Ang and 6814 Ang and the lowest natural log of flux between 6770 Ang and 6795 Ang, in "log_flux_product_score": 5.6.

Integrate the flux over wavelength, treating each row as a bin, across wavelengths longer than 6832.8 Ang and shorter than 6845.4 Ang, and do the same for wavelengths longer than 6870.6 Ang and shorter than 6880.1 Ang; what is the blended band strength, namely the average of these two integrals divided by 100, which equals 0.097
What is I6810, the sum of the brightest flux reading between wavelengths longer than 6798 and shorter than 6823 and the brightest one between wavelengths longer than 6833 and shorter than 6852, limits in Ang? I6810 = 1.81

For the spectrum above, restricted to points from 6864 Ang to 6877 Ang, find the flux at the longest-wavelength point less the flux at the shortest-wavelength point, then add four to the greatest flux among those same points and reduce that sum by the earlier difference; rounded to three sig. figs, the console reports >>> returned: 4.85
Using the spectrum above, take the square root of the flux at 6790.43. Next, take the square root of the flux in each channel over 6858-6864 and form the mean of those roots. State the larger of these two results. 0.961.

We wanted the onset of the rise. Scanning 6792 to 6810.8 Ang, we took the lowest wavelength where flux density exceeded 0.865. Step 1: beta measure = 6799.82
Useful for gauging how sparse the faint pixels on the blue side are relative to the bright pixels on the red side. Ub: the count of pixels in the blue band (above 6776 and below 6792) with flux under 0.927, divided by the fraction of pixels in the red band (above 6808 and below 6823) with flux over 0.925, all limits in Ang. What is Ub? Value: 7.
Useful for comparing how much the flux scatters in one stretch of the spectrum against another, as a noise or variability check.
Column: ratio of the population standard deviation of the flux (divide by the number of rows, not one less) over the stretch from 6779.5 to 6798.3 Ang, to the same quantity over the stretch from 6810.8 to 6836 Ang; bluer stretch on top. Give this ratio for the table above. 1.07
